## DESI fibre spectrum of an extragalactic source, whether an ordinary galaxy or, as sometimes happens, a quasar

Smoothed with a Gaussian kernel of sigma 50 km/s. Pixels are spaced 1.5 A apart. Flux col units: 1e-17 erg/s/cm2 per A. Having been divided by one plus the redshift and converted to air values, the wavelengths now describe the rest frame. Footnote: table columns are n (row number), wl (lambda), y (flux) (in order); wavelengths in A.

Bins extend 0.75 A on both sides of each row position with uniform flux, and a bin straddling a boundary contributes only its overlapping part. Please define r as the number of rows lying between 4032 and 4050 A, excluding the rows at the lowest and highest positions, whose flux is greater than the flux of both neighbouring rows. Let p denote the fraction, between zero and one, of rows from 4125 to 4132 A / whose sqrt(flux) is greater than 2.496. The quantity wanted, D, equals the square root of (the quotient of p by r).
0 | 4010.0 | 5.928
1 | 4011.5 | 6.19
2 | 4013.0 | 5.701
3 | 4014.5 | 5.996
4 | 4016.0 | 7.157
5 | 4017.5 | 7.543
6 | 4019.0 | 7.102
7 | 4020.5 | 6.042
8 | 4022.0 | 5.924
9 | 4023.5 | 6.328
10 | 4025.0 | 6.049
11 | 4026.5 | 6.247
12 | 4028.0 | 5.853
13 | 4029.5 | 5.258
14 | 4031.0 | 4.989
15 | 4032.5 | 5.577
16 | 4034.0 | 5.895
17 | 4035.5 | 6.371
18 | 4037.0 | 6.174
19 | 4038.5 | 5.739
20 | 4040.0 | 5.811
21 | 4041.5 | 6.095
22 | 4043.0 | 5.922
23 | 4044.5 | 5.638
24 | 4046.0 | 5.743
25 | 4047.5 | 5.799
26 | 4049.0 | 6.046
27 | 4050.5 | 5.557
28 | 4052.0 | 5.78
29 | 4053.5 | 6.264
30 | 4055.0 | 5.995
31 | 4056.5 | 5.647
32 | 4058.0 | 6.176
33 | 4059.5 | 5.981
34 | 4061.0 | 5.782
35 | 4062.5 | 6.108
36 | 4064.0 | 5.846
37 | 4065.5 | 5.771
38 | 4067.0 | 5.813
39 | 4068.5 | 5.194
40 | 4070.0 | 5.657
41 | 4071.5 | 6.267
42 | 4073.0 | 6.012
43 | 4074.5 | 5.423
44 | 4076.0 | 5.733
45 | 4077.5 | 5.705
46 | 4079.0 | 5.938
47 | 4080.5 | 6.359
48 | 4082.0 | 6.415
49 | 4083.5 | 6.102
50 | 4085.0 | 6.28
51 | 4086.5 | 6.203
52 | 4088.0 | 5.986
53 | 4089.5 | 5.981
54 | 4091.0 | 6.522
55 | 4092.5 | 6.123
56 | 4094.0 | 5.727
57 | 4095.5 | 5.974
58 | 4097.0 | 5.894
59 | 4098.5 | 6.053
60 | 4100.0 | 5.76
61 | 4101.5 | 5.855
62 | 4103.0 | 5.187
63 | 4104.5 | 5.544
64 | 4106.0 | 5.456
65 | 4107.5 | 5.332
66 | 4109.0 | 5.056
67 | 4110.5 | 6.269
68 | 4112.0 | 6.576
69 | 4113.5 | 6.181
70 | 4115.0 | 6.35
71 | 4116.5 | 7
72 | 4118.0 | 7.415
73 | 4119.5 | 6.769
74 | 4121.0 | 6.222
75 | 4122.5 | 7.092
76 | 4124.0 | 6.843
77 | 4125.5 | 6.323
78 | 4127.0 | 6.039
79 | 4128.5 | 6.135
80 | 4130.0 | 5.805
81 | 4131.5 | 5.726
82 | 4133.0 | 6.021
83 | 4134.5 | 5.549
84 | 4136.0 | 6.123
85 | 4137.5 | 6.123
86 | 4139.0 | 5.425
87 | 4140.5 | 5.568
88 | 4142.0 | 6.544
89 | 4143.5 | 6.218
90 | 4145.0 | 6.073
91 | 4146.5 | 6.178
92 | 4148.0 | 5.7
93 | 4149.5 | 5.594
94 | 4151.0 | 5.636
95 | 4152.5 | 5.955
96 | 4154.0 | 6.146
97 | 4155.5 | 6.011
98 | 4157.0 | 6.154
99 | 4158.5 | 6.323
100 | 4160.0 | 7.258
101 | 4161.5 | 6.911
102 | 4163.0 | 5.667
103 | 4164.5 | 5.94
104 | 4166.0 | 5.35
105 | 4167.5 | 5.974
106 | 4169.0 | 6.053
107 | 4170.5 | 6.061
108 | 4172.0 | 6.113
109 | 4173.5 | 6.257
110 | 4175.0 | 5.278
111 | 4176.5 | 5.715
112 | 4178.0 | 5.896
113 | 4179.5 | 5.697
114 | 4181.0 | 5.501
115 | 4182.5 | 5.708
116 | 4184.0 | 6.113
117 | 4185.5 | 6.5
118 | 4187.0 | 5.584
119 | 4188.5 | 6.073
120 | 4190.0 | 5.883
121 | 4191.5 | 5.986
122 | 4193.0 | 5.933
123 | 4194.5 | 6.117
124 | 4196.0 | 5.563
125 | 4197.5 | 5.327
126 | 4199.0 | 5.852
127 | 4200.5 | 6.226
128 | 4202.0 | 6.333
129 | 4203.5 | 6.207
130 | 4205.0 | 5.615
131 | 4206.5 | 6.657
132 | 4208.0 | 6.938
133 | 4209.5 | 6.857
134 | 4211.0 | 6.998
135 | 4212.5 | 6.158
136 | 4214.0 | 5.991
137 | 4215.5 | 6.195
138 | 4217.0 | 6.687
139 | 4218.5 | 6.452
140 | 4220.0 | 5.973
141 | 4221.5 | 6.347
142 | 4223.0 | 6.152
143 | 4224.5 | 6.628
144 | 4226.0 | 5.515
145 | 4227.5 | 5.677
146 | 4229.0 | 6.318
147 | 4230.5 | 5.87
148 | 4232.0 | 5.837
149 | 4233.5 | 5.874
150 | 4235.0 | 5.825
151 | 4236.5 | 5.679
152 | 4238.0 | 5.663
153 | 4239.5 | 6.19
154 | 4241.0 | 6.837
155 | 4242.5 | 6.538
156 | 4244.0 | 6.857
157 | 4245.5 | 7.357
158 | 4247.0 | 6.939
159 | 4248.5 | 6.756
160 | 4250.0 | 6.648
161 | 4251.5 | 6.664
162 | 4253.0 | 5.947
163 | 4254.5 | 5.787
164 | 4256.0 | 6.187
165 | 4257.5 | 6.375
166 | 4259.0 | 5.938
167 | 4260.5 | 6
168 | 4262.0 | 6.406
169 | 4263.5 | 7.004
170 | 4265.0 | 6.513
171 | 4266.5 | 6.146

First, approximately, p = 0.2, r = 2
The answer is 0.32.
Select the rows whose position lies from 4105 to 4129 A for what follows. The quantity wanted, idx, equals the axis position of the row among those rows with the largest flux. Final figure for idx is 4118.0 A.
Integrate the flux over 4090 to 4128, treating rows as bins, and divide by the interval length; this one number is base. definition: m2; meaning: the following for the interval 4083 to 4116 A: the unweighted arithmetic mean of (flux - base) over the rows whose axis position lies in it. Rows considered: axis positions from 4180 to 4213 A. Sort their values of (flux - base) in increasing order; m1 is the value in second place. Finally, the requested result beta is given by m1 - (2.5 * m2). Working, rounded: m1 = -0.64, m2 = -0.21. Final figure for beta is -0.11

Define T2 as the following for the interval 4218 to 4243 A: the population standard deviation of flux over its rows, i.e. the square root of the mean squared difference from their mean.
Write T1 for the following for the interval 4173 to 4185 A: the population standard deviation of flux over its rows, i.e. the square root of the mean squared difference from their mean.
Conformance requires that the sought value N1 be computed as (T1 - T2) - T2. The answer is -0.46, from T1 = 0.295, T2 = 0.38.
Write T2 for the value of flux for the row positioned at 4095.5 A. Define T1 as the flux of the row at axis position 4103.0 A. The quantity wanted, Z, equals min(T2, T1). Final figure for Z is 5.19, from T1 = 5.187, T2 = 5.974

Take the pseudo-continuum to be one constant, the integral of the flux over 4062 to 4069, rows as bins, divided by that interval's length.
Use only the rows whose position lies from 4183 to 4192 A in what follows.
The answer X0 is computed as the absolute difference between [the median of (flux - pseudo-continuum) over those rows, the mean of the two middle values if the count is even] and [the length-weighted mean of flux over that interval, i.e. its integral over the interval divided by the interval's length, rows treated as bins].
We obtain 5.74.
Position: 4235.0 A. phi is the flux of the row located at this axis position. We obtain 5.825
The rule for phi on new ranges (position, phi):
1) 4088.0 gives 5.986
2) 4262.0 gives 6.406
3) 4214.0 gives 5.991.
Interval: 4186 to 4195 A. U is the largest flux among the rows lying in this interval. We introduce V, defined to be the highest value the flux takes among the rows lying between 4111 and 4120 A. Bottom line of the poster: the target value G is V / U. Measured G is 1.21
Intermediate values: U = 6.117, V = 7.415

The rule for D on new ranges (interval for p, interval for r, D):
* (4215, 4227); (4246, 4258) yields 0.71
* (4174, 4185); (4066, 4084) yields 0.00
